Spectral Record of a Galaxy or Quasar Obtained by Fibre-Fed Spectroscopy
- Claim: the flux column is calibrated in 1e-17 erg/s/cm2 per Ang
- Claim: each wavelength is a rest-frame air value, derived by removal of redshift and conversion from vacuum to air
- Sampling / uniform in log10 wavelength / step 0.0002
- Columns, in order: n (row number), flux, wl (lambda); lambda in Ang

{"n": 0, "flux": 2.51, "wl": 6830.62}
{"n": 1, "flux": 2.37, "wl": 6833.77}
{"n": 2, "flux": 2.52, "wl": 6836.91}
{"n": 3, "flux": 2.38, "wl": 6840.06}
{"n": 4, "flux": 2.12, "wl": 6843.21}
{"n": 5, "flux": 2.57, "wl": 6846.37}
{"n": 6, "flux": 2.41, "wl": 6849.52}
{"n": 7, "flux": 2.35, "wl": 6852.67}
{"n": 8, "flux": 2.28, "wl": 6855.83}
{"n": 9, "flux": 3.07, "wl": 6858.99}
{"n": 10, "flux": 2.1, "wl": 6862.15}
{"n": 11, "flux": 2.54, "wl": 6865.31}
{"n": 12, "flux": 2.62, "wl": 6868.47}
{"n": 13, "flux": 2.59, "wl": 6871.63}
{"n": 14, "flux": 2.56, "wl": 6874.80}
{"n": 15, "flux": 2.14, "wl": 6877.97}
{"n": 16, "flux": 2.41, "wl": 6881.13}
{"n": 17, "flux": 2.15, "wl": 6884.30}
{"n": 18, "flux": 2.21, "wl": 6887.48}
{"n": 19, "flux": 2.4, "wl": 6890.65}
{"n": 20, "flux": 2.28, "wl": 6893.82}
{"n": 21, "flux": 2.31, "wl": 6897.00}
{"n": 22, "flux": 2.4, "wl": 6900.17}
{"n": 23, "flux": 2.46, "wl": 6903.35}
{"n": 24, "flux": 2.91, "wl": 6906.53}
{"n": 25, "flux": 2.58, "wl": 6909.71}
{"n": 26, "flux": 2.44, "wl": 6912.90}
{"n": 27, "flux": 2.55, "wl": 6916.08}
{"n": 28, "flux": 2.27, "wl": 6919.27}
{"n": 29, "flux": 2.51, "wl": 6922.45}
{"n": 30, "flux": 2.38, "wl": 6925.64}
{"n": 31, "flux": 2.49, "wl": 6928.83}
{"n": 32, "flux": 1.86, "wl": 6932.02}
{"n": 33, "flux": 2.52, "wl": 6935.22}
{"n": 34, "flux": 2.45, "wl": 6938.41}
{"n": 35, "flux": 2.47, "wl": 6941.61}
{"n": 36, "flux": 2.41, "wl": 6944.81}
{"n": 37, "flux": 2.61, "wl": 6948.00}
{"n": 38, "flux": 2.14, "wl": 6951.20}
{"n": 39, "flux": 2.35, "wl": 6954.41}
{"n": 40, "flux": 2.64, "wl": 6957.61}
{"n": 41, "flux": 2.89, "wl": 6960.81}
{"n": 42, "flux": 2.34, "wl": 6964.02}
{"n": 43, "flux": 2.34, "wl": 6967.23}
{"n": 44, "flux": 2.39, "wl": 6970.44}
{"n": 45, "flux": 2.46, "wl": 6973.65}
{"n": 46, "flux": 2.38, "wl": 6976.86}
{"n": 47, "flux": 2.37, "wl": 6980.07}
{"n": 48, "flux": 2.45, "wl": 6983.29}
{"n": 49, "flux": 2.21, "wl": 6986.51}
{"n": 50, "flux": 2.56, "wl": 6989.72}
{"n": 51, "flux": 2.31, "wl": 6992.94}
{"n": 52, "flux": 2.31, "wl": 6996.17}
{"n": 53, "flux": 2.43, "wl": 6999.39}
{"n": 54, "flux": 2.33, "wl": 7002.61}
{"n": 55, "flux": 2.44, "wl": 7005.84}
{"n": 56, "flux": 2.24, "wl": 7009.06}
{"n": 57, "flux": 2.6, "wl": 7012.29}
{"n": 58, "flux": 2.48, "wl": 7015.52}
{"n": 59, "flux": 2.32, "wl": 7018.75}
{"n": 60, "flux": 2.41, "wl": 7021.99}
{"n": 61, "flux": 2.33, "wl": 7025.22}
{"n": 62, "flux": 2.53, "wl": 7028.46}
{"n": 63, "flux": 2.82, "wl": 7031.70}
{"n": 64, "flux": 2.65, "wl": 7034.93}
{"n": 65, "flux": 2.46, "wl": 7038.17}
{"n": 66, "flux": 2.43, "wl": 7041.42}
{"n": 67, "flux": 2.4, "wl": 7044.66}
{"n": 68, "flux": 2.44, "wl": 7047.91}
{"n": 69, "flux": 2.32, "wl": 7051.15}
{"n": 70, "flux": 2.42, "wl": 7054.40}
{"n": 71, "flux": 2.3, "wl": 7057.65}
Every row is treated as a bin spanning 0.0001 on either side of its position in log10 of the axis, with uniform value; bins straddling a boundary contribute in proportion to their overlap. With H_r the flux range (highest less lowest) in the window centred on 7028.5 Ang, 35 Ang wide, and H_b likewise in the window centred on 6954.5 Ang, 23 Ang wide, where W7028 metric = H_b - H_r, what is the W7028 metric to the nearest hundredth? 0.25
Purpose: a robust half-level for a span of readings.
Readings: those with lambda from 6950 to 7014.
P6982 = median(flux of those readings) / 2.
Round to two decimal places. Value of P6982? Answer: 1.19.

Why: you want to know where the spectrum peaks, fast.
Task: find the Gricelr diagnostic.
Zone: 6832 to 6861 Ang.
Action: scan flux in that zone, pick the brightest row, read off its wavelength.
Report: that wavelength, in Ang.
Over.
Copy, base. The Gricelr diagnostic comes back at 6858.99 Ang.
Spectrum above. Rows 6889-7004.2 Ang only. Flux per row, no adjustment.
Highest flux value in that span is 2.91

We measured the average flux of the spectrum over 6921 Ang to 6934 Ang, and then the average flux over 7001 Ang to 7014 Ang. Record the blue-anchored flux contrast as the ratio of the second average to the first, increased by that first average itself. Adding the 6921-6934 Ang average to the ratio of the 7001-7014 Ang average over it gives 3.35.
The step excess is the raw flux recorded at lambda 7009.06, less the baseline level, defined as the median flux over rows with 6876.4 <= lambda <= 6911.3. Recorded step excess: -0.16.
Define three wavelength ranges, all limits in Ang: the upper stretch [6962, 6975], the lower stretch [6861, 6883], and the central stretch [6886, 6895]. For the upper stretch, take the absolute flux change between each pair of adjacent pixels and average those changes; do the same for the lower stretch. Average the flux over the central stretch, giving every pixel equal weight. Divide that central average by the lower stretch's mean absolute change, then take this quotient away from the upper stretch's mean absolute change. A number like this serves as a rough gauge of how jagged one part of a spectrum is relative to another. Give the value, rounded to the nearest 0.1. -10.8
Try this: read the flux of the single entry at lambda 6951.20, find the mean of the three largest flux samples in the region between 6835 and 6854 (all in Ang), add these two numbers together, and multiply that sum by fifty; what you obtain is 232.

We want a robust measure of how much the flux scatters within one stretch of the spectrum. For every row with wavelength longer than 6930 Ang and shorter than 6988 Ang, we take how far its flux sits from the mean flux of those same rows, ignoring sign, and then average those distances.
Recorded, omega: 0.140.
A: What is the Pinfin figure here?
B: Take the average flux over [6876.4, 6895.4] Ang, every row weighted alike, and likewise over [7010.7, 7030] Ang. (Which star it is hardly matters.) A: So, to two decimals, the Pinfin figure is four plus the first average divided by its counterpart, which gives 4.93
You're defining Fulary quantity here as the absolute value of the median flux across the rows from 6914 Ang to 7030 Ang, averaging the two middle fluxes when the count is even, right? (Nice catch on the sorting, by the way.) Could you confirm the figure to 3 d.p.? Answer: 2.410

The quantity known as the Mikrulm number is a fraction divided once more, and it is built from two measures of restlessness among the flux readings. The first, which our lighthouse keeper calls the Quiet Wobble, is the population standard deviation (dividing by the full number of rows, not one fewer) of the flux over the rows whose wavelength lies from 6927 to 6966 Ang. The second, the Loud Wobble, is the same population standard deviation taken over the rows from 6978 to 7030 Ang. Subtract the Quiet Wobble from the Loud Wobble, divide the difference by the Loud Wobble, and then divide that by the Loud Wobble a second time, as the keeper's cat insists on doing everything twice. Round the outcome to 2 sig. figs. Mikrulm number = -12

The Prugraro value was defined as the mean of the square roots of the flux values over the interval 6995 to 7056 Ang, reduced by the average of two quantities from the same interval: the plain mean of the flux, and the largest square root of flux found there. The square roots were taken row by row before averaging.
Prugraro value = -0.498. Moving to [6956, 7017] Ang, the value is -0.507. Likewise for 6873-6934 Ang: -0.503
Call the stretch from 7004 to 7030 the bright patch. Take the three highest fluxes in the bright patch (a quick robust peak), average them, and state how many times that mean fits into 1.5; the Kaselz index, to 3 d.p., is 0.591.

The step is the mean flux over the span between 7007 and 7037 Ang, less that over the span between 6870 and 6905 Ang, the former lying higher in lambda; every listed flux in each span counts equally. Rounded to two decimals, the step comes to 0.13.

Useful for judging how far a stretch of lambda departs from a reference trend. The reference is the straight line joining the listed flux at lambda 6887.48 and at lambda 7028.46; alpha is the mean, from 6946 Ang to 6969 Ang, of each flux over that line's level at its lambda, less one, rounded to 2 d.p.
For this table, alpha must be 0.04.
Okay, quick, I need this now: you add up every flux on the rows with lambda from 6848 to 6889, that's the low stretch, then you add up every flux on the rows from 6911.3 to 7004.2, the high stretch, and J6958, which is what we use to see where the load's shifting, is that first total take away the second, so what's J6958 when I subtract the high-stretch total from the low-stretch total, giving -38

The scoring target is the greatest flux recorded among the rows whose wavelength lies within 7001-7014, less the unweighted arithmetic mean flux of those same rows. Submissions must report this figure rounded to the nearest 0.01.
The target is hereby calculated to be 0.20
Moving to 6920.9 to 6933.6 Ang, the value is 0.20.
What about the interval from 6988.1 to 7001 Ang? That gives 0.16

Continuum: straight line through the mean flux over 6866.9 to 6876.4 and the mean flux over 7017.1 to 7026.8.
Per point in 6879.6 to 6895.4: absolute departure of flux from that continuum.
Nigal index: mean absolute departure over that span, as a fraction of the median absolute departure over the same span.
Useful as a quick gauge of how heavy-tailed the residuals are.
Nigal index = 1.0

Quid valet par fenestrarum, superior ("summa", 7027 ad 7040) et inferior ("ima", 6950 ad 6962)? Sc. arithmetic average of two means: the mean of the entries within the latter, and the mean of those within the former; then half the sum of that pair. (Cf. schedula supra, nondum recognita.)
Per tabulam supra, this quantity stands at 2.56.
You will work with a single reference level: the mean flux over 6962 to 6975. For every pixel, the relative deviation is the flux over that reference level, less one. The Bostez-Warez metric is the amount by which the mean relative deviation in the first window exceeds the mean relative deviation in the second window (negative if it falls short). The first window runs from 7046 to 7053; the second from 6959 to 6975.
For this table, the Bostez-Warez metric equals -0.044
